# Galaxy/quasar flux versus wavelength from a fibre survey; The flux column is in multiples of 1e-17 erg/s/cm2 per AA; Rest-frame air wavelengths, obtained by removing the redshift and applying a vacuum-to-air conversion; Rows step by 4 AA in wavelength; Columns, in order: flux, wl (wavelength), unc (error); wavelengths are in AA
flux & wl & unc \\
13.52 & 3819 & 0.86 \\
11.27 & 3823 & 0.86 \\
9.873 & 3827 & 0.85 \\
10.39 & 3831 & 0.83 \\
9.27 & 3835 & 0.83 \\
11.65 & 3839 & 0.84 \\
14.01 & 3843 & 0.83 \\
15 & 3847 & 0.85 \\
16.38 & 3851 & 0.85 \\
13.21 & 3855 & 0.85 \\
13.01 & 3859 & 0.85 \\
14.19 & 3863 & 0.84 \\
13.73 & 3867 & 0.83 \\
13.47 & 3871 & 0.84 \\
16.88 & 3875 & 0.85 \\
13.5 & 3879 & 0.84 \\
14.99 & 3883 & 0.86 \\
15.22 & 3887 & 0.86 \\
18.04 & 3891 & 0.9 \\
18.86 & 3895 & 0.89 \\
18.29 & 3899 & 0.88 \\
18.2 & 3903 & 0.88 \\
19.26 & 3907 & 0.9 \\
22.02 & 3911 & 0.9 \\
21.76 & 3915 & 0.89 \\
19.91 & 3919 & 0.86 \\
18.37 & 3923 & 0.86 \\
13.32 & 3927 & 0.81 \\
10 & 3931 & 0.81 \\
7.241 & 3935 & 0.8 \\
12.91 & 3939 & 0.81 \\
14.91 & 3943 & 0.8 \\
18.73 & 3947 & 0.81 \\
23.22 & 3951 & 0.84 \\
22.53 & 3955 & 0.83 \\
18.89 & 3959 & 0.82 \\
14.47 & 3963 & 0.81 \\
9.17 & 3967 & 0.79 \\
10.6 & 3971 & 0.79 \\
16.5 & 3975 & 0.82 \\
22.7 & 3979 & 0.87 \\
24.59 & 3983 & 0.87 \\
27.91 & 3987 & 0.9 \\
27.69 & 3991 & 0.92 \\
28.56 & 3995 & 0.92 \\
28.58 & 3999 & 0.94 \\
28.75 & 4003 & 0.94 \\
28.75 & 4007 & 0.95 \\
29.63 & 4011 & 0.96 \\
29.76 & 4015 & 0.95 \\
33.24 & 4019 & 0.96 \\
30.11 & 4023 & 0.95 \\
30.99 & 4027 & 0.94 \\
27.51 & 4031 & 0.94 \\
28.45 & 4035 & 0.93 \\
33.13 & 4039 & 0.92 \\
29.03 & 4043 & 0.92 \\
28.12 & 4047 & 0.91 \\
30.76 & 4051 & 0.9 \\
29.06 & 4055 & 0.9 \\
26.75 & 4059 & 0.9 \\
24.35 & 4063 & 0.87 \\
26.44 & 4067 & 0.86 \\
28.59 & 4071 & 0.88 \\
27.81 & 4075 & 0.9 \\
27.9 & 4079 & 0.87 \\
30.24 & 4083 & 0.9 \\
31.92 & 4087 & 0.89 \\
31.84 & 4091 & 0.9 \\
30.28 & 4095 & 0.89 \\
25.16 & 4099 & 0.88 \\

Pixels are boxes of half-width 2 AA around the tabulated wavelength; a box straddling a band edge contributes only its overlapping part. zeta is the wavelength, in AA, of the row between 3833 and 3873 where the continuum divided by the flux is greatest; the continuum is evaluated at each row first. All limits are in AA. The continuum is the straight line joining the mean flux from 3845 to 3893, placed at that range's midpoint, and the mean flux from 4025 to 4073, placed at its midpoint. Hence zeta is 3835 AA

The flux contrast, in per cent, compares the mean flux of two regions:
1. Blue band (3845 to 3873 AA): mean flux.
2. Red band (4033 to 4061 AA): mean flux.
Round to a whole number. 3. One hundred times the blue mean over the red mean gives 48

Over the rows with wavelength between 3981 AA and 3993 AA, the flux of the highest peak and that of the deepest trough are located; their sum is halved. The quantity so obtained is 26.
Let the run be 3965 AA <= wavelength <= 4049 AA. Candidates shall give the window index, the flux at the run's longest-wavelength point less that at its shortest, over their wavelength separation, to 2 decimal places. 0.24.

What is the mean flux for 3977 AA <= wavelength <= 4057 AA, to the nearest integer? 29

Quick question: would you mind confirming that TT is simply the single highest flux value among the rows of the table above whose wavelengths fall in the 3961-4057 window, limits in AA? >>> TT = 33.24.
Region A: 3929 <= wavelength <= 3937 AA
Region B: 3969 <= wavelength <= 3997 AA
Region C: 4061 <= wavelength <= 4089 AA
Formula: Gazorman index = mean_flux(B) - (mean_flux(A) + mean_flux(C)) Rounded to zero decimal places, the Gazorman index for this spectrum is -14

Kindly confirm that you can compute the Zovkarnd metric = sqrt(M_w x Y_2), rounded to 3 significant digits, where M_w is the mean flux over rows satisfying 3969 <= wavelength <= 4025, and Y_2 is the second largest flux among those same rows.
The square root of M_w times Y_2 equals 28.1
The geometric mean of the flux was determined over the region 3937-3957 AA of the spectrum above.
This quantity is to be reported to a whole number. 18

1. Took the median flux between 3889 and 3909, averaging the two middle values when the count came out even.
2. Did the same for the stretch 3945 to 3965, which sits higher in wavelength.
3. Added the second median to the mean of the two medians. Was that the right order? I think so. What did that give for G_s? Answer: 37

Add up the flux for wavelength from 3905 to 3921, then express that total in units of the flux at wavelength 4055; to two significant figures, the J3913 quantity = 2.9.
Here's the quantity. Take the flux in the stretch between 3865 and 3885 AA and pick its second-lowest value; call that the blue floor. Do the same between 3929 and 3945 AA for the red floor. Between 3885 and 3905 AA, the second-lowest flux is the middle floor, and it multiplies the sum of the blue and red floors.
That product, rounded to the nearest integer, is 424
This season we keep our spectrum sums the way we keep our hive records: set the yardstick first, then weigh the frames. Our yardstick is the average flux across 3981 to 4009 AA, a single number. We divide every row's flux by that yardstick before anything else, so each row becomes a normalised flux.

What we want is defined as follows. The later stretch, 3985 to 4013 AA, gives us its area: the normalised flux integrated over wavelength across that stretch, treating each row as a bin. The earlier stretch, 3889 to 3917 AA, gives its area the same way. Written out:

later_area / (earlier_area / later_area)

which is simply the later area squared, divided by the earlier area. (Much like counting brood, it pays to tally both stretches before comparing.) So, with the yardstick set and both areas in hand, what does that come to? 42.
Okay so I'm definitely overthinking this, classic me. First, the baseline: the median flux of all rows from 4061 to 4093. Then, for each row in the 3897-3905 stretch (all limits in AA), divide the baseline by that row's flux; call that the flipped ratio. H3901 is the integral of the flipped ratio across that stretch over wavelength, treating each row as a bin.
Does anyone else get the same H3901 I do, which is 12.4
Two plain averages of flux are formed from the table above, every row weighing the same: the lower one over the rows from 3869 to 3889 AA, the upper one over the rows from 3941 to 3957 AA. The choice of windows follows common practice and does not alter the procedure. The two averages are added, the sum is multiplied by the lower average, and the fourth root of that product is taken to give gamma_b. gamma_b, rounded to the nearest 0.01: 4.76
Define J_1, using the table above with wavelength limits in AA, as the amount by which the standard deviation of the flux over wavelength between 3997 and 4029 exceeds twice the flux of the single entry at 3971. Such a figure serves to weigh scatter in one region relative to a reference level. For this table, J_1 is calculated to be -20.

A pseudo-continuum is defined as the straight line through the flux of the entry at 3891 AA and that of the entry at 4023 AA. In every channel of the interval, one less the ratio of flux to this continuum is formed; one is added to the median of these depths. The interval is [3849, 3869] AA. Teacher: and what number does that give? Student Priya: 1.10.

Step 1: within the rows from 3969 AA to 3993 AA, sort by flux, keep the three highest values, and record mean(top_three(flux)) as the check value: 26.7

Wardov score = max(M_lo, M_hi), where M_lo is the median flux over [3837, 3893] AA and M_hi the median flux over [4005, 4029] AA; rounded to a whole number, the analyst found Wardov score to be 30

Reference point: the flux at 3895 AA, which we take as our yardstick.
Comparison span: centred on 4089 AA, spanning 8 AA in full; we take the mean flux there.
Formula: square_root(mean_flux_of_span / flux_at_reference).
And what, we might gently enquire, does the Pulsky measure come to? 1.30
